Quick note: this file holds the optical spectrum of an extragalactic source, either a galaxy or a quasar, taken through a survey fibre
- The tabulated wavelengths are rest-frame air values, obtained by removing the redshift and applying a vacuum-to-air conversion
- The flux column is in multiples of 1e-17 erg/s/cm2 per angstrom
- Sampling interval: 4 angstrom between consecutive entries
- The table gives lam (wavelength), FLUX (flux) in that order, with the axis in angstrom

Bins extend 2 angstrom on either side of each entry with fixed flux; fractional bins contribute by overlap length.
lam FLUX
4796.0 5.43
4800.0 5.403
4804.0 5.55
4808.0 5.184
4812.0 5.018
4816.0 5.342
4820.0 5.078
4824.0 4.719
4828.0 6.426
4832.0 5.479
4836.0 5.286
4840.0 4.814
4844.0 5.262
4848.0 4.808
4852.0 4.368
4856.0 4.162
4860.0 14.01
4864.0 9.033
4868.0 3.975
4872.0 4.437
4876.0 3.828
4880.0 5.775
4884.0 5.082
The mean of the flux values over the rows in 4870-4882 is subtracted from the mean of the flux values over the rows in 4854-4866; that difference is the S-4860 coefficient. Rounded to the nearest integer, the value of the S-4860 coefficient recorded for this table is 4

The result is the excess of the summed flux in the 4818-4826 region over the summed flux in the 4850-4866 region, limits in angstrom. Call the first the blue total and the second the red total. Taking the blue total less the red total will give -22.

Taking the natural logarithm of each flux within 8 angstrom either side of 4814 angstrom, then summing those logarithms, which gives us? 6.56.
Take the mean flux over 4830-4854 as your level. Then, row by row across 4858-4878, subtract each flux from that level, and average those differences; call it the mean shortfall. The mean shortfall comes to -2.1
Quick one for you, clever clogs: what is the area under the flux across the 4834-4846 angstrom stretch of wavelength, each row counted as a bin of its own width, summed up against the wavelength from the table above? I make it 61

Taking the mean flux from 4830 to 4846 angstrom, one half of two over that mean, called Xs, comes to 0.192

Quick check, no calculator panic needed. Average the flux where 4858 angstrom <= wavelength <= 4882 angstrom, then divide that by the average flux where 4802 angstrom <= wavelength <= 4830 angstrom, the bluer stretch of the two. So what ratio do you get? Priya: 1.3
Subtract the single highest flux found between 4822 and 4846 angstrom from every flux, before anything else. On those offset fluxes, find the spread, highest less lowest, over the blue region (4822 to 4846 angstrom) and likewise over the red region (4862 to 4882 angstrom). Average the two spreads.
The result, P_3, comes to 3.5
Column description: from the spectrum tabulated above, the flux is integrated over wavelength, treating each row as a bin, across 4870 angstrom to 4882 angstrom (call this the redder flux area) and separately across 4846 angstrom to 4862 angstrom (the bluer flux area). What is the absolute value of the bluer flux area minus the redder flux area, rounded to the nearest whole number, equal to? 53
